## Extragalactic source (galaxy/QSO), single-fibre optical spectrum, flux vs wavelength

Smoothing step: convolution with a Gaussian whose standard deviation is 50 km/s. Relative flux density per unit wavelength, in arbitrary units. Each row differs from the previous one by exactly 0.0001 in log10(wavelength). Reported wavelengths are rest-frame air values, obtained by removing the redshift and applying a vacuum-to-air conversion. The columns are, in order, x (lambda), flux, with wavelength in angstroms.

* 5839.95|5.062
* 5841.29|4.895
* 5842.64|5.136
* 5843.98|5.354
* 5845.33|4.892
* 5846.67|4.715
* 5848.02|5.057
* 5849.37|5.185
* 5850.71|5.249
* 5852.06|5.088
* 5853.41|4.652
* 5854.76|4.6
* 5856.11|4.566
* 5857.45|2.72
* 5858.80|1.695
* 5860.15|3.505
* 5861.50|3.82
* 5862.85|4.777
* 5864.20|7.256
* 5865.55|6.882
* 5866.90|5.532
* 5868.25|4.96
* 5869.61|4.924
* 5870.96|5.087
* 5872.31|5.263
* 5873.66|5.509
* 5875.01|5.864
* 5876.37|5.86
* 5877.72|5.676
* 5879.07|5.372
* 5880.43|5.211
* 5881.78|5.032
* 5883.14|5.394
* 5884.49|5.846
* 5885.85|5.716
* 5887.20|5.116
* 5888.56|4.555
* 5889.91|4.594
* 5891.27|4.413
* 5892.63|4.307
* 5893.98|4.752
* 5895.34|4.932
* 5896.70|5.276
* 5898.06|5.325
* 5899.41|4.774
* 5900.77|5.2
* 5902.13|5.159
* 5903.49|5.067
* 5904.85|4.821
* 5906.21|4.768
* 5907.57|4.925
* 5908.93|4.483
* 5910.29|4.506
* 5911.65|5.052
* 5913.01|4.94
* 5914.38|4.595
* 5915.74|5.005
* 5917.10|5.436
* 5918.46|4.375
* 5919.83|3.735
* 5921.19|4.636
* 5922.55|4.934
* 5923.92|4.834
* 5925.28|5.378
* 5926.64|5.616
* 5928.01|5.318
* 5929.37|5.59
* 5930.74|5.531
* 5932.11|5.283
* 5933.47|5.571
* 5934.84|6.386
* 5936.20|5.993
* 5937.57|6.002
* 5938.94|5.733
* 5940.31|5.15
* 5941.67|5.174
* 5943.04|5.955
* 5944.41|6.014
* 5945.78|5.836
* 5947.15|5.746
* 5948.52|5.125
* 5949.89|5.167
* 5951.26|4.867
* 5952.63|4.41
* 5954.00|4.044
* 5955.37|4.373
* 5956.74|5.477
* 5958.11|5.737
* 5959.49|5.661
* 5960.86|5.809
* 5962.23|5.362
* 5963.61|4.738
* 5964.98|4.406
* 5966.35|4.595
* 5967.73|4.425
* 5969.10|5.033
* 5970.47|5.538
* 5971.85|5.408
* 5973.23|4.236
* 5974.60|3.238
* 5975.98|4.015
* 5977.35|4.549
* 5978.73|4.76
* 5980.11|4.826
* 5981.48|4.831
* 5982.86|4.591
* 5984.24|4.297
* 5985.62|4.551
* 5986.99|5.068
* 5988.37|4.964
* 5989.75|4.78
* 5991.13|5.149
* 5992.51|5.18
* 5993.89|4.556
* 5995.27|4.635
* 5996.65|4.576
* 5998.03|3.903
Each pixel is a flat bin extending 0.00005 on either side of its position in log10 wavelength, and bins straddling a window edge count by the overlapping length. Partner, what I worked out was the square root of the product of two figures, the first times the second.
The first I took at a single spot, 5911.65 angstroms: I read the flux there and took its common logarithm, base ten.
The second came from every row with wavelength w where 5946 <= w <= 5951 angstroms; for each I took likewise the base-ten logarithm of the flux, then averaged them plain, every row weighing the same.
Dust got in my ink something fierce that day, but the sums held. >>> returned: 0.72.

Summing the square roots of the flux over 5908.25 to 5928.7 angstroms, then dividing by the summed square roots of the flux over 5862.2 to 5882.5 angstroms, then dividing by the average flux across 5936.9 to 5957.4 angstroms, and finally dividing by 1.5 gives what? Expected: 0.118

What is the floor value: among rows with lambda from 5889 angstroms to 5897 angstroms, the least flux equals 4.307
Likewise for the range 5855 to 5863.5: 1.695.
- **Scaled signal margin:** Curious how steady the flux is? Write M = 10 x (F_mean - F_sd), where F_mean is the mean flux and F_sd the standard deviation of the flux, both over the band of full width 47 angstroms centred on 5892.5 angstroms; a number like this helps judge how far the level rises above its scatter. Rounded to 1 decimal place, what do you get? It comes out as 46.5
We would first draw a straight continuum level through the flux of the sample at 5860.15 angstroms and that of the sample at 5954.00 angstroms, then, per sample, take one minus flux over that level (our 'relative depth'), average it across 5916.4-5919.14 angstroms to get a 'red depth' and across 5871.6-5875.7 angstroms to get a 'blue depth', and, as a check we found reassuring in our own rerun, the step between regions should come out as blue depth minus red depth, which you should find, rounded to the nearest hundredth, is -0.27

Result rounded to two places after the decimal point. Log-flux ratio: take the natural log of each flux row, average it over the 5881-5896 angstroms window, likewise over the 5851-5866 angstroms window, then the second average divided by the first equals 0.90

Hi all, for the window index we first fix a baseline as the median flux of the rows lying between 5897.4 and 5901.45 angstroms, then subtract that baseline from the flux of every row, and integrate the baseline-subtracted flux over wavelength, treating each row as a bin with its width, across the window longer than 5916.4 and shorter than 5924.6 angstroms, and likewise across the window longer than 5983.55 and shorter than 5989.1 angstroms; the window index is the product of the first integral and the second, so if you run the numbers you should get 12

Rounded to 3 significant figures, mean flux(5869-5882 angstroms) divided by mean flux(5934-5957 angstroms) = 1.00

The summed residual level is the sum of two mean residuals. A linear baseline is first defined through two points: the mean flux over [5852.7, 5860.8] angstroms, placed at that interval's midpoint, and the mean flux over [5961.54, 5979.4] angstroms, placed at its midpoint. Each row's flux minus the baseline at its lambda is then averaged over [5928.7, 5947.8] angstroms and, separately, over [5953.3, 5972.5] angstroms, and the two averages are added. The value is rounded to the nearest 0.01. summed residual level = 1.83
